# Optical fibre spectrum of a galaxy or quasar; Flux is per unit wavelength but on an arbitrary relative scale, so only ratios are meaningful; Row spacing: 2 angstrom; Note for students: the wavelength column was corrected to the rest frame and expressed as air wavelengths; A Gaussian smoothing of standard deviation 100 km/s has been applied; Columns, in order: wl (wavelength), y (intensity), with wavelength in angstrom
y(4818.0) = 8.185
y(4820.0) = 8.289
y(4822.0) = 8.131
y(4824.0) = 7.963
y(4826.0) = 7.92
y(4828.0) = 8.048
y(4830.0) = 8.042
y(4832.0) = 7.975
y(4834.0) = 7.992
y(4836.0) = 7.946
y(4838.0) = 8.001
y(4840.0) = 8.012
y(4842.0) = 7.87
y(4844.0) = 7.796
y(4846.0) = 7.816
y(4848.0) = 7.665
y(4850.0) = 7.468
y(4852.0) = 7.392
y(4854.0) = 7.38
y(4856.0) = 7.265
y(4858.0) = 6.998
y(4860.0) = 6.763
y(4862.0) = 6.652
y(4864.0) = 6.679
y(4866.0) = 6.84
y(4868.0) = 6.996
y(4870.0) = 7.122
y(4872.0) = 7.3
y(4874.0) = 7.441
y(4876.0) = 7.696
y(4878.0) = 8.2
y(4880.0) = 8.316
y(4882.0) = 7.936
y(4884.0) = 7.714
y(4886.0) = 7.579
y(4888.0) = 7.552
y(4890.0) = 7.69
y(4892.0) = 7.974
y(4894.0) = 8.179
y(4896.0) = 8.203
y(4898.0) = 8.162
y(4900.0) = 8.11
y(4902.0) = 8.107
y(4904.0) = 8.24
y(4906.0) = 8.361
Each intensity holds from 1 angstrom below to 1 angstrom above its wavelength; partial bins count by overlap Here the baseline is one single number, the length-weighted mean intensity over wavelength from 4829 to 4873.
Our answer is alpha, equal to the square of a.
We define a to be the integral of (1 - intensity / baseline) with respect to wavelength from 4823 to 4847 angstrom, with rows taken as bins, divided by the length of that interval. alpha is 0.0044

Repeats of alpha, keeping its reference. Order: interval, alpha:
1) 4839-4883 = 0.0000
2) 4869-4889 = 0.0010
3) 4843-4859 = 0.0000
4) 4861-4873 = 0.0049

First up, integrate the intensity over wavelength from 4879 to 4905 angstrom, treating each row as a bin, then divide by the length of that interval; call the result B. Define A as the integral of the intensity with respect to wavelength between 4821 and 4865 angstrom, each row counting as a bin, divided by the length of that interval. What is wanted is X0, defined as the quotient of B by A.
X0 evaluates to 1.05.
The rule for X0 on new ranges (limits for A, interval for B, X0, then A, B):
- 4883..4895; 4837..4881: 0.96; 7.8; 7.44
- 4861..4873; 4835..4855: 1.12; 6.9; 7.73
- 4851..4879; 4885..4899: 1.10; 7.2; 7.91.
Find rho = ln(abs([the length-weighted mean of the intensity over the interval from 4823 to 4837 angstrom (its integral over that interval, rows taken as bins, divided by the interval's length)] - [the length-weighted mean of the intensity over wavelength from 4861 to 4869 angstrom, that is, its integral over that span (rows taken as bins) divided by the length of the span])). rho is 0.2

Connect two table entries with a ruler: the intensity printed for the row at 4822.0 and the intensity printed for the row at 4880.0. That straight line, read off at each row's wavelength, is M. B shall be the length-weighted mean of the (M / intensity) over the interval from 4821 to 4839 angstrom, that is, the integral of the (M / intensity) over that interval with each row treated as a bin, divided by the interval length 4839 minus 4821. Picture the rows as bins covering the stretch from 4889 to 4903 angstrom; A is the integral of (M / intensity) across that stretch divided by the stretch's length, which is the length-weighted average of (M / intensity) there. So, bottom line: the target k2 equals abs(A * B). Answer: 1.06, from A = 1.04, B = 1.02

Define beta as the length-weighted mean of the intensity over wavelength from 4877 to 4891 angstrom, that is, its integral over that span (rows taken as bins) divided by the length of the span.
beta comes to 7.9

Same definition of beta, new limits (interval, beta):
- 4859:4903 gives 7.6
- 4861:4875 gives 7.0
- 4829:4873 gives 7.5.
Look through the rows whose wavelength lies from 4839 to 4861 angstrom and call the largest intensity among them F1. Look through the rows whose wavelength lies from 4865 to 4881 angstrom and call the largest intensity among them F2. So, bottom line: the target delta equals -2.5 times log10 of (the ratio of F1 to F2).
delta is 0.040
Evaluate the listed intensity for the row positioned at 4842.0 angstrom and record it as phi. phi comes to 7.87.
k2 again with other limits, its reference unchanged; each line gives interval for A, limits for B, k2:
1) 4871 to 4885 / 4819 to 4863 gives 1.14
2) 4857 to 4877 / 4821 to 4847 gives 1.21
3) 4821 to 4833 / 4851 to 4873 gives 1.20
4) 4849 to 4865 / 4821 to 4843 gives 1.19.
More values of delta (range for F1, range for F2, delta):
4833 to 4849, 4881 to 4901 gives 0.026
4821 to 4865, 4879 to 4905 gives 0.024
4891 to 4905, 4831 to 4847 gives -0.030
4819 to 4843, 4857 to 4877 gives -0.081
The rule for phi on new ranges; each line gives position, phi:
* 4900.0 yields 8.11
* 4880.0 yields 8.316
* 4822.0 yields 8.131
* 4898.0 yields 8.162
